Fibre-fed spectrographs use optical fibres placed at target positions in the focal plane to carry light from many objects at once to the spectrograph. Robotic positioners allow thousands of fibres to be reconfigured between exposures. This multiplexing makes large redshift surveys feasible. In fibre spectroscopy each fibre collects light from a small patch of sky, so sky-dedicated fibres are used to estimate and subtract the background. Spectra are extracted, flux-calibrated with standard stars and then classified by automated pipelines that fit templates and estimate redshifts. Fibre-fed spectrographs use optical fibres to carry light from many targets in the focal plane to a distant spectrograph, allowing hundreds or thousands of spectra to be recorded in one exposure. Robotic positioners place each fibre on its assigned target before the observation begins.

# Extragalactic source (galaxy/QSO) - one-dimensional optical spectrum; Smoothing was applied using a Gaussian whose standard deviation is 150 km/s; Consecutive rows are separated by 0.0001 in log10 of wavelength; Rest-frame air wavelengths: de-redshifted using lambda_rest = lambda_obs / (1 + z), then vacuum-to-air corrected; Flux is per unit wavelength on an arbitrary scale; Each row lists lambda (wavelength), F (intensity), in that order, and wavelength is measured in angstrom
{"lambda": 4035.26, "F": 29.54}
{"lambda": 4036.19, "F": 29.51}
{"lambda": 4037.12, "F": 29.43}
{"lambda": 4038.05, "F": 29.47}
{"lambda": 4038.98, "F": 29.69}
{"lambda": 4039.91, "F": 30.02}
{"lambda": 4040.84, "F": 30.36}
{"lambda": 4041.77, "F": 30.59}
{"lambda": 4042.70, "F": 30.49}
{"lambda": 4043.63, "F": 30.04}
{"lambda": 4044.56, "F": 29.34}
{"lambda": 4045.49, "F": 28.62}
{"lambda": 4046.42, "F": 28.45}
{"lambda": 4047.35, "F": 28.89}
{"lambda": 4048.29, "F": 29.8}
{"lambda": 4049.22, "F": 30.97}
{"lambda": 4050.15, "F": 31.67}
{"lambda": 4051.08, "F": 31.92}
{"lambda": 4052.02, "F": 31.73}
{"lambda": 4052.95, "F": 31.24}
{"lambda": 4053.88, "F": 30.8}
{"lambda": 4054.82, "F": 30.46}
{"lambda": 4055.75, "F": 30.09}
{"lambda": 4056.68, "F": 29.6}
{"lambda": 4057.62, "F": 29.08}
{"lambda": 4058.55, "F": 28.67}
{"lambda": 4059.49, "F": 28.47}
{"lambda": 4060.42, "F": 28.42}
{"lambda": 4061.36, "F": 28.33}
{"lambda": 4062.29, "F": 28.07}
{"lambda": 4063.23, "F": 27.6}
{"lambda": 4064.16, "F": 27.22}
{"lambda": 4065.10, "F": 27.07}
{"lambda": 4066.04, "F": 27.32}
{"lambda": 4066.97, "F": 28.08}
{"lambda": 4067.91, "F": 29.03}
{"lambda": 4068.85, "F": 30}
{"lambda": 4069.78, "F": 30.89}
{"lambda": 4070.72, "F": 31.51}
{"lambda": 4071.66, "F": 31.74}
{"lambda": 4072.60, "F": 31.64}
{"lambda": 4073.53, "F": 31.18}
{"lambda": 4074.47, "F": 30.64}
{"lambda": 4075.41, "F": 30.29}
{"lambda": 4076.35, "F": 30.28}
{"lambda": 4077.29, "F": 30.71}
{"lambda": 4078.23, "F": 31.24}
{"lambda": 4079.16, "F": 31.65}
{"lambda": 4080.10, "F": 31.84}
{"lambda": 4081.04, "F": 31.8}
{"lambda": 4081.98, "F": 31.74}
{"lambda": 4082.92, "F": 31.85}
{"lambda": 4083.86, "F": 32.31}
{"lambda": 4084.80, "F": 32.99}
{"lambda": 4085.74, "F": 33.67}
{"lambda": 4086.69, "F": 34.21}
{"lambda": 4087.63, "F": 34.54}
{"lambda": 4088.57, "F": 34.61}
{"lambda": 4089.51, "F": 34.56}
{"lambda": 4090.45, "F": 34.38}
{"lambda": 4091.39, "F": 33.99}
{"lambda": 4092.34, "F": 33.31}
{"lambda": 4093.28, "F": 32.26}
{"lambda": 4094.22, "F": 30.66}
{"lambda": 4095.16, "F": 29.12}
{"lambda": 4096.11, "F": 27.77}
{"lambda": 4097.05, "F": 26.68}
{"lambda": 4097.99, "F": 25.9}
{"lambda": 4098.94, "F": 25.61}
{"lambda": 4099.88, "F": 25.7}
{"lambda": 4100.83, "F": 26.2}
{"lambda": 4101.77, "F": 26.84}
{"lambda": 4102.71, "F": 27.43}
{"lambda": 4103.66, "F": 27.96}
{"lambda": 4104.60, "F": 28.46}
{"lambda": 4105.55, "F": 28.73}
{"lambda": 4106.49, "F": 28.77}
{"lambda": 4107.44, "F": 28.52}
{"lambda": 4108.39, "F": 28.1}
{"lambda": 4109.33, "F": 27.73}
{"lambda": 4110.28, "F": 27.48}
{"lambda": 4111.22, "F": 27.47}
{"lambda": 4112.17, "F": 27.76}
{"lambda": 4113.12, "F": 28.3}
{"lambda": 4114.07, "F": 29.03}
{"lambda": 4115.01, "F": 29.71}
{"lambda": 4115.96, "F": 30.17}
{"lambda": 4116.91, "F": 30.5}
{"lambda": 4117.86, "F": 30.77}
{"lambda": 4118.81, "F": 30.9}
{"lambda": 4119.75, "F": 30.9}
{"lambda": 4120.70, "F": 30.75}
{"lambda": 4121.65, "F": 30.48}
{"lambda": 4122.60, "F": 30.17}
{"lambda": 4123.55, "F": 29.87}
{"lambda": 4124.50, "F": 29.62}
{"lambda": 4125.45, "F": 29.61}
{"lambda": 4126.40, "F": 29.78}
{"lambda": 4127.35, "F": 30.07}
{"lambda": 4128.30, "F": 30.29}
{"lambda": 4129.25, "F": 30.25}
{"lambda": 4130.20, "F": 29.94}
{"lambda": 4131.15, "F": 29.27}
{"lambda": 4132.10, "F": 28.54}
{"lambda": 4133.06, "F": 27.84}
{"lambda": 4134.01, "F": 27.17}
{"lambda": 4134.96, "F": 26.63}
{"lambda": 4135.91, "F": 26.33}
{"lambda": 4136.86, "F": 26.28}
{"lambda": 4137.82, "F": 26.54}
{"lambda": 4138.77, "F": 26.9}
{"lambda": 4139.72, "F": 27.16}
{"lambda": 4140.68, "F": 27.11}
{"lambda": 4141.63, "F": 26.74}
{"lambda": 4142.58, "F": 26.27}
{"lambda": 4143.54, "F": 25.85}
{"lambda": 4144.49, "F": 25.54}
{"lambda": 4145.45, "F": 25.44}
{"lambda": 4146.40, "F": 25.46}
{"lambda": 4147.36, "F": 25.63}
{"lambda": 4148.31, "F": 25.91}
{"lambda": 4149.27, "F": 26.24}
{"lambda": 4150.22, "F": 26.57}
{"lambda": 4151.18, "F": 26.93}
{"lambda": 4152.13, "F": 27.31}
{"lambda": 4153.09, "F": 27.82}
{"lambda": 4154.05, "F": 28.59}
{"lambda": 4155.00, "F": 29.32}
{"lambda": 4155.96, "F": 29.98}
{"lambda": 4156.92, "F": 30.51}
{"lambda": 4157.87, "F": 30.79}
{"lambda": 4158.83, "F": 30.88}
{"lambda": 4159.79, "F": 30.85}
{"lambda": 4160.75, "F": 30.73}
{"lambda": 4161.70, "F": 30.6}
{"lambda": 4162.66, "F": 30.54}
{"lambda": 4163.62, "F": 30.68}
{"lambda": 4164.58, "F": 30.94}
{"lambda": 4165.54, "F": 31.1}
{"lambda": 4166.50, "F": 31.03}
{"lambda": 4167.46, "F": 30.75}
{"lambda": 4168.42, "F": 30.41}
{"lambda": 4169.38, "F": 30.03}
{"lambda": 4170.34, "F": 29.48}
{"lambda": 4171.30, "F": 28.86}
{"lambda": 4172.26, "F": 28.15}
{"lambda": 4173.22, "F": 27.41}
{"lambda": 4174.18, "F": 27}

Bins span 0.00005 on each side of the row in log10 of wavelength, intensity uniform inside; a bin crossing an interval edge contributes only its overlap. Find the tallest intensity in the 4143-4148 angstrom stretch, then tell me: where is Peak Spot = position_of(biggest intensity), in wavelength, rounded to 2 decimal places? 4143.54 angstrom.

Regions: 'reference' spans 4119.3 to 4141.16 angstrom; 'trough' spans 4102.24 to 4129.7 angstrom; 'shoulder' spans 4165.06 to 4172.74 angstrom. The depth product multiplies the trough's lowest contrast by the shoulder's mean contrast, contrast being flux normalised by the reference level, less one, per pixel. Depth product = -0.0020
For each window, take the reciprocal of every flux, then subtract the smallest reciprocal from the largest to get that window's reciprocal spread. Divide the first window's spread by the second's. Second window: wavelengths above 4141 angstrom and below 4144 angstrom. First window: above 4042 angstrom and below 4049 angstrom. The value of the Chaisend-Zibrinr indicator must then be 1.8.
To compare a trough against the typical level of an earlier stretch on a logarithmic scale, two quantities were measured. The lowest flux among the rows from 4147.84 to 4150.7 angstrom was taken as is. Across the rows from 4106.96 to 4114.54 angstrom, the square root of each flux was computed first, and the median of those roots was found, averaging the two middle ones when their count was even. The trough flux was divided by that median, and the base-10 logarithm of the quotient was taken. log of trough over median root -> 0.69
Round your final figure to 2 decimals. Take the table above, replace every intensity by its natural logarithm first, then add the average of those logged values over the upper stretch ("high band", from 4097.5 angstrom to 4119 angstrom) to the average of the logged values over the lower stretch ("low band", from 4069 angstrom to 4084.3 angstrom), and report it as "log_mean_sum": 6.78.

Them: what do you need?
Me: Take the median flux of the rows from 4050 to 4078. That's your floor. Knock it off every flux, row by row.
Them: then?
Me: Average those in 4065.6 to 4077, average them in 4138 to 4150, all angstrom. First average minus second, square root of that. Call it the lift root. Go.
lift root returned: 2.01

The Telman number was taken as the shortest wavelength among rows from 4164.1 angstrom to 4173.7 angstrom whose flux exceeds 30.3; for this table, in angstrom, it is 4164.58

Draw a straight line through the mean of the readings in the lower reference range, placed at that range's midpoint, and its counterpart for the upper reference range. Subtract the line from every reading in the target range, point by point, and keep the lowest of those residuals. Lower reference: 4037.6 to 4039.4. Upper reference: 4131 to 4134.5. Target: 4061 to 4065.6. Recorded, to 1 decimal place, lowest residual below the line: -2.1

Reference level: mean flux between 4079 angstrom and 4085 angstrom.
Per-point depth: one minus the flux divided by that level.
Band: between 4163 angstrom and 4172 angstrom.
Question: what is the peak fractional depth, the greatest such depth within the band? 0.10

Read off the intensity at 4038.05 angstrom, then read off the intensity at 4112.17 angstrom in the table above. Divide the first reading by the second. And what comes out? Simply 1.06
